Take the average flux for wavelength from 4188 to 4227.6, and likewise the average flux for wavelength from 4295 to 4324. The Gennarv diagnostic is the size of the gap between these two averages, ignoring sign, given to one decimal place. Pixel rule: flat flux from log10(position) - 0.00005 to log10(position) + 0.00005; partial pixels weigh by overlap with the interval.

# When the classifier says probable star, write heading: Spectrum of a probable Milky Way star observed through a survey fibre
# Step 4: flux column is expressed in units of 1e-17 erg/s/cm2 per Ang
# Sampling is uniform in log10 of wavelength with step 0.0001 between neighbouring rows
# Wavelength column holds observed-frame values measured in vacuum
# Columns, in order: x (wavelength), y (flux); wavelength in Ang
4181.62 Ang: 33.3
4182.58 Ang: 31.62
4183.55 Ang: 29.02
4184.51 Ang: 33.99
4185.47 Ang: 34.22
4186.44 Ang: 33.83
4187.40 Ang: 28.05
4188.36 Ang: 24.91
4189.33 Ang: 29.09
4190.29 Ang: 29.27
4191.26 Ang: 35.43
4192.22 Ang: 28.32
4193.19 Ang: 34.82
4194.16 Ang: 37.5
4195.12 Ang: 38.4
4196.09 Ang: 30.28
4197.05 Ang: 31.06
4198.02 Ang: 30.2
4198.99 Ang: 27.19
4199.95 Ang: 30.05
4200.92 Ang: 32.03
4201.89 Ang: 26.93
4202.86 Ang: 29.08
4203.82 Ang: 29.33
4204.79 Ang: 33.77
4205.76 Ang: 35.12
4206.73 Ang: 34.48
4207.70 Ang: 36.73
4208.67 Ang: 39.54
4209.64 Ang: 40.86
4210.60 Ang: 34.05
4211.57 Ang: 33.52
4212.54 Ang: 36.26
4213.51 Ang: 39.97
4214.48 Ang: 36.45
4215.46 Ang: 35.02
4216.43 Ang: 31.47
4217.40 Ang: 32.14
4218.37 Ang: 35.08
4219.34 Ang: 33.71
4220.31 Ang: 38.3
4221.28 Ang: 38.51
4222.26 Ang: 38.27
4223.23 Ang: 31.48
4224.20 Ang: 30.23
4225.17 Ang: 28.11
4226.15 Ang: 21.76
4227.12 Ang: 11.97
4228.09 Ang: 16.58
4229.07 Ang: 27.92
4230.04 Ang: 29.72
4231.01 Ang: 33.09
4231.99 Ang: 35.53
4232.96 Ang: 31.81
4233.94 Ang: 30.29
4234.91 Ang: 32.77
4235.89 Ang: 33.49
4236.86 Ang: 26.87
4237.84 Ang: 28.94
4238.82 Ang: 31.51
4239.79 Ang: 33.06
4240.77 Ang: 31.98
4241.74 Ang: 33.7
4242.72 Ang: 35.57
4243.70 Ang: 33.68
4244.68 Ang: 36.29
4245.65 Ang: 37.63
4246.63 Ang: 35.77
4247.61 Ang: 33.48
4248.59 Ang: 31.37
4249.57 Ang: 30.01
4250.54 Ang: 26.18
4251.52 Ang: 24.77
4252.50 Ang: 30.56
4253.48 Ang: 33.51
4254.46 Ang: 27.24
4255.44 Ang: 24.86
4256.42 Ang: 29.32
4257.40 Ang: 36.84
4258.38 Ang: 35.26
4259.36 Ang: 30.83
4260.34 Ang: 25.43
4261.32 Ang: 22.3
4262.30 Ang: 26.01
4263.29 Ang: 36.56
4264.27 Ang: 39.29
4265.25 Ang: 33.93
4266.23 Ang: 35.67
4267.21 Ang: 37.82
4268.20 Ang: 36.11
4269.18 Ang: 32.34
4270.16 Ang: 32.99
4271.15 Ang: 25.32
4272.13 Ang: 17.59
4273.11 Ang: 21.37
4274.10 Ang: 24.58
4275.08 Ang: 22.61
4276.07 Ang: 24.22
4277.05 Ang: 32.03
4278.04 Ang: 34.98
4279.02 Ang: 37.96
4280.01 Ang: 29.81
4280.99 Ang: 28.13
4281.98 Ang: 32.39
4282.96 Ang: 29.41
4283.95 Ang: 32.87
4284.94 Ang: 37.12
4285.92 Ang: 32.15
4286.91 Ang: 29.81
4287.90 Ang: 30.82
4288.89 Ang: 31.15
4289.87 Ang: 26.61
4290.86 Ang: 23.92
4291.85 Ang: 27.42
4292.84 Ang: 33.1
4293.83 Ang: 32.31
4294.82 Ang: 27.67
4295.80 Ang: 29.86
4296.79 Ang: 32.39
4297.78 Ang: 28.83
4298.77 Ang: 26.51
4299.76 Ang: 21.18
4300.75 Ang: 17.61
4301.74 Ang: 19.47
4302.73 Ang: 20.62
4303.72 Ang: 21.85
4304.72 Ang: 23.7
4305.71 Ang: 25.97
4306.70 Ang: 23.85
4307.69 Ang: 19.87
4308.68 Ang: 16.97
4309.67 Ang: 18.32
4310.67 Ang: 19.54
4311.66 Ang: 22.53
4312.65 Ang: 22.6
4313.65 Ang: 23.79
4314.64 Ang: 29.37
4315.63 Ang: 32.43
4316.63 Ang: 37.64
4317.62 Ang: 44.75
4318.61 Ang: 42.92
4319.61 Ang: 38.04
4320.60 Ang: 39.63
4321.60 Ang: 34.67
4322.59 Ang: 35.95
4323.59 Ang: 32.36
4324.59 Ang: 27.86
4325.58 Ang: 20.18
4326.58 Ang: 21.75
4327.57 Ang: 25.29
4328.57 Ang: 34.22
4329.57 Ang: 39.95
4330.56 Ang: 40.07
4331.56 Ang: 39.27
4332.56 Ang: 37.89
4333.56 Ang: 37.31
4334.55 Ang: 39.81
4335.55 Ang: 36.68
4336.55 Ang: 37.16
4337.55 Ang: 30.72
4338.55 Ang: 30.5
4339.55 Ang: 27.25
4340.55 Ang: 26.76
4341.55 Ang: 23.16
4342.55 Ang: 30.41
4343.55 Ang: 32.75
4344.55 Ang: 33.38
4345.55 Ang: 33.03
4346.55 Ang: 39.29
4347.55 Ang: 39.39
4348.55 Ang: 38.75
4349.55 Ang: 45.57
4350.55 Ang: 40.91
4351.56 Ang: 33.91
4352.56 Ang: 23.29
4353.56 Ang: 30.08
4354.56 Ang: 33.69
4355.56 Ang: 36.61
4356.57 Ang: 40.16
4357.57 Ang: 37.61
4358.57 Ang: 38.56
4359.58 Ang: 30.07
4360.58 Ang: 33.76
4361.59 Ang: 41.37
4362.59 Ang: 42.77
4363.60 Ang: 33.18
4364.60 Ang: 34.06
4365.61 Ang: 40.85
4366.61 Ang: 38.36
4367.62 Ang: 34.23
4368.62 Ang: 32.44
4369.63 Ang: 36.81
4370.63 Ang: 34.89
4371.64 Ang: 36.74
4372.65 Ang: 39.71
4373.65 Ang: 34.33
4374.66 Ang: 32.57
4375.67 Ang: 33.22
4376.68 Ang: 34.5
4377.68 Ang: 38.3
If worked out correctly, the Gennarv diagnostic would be 4.8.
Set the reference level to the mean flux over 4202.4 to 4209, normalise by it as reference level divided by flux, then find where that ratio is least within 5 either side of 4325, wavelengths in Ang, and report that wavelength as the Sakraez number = 4329.57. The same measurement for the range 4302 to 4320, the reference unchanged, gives 4317.62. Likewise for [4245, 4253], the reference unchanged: 4245.65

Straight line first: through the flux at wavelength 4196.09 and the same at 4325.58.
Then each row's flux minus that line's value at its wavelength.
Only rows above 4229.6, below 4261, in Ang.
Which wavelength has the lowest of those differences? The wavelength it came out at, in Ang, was 4251.52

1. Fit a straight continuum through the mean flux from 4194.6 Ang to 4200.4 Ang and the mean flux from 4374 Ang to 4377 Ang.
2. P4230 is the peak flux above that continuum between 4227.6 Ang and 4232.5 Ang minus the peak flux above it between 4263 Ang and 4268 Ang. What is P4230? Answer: -3.4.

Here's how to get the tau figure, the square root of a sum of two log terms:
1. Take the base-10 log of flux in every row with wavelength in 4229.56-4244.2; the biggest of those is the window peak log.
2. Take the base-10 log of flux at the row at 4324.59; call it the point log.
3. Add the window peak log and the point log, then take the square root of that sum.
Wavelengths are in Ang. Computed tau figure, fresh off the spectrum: 1.731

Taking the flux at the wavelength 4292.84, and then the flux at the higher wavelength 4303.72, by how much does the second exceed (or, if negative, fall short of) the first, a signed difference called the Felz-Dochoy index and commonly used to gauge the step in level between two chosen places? -11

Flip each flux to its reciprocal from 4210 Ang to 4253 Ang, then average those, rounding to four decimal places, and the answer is 0.0330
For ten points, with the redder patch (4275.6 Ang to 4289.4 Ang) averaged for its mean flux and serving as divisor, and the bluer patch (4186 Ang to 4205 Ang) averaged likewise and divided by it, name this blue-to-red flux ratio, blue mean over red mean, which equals 0.98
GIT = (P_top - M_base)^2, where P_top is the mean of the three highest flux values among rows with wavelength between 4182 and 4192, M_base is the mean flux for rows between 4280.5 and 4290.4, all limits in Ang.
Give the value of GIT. 12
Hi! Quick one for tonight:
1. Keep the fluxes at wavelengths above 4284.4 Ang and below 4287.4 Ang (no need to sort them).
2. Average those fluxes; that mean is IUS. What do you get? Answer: 33.0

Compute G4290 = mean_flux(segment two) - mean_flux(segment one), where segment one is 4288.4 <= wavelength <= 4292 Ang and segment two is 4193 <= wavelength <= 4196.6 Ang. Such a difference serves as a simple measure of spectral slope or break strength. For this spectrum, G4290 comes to 8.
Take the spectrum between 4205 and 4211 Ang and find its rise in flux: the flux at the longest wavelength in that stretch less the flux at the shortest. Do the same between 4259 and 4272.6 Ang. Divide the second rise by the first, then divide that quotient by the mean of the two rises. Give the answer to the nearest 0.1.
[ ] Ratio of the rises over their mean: -1.7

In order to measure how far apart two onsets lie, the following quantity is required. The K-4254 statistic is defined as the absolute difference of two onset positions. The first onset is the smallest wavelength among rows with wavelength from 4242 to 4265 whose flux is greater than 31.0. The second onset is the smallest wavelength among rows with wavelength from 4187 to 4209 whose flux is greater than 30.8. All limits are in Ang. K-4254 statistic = 51.5 Ang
